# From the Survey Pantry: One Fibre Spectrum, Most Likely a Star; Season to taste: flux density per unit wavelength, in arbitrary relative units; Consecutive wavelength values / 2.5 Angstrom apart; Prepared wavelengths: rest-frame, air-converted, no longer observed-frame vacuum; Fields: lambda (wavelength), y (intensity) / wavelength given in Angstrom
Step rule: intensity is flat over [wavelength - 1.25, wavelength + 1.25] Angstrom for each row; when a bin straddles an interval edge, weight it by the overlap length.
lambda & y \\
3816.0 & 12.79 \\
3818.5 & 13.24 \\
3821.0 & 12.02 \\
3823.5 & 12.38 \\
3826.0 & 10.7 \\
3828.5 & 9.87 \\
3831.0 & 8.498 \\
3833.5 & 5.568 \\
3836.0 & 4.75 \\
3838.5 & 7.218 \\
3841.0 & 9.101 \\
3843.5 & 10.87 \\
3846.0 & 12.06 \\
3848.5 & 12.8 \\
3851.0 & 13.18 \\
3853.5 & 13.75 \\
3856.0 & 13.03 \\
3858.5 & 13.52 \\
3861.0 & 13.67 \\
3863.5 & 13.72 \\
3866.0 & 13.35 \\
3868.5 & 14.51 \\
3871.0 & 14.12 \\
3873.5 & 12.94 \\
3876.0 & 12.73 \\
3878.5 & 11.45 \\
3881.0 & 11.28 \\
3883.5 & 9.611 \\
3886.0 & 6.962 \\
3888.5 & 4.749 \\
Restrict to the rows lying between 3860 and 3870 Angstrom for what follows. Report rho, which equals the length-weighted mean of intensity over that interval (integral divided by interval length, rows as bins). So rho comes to 13.8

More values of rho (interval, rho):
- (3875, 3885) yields 11.1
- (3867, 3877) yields 13.6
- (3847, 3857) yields 13.2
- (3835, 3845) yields 8.2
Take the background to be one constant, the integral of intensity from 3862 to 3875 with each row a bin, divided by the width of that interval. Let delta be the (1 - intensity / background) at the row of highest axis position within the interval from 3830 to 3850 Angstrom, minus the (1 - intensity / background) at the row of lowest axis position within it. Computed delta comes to -0.3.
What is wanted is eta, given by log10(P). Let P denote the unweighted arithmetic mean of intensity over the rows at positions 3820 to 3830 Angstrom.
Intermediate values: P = 11.2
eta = 1.05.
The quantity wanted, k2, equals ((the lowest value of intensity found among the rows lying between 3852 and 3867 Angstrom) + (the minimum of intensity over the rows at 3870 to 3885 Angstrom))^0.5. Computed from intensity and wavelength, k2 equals 4.8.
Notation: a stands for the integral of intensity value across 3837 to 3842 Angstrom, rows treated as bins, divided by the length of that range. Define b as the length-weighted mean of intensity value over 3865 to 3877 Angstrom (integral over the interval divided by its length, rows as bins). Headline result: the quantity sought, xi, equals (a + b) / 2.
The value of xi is 10.7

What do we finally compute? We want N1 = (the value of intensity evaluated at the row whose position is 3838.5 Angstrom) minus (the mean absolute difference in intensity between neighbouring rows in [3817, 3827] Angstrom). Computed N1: 6.1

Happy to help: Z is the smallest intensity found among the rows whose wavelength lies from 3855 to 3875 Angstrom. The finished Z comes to 12.94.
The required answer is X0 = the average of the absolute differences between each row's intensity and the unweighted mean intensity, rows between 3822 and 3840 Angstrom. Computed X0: 2.2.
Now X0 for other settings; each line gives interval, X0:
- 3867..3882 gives 1.0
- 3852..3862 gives 0.2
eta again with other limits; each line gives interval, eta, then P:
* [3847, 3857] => 1.12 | 13.2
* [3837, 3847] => 0.99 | 9.8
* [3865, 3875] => 1.14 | 13.7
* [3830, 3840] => 0.81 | 6.5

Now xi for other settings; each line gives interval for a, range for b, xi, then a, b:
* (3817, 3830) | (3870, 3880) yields 12.2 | 12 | 13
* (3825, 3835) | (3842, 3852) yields 10.3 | 9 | 12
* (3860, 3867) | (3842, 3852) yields 12.9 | 14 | 12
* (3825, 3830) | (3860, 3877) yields 11.9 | 10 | 14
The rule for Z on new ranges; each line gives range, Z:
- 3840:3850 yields 9.101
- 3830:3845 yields 4.75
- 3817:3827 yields 10.7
